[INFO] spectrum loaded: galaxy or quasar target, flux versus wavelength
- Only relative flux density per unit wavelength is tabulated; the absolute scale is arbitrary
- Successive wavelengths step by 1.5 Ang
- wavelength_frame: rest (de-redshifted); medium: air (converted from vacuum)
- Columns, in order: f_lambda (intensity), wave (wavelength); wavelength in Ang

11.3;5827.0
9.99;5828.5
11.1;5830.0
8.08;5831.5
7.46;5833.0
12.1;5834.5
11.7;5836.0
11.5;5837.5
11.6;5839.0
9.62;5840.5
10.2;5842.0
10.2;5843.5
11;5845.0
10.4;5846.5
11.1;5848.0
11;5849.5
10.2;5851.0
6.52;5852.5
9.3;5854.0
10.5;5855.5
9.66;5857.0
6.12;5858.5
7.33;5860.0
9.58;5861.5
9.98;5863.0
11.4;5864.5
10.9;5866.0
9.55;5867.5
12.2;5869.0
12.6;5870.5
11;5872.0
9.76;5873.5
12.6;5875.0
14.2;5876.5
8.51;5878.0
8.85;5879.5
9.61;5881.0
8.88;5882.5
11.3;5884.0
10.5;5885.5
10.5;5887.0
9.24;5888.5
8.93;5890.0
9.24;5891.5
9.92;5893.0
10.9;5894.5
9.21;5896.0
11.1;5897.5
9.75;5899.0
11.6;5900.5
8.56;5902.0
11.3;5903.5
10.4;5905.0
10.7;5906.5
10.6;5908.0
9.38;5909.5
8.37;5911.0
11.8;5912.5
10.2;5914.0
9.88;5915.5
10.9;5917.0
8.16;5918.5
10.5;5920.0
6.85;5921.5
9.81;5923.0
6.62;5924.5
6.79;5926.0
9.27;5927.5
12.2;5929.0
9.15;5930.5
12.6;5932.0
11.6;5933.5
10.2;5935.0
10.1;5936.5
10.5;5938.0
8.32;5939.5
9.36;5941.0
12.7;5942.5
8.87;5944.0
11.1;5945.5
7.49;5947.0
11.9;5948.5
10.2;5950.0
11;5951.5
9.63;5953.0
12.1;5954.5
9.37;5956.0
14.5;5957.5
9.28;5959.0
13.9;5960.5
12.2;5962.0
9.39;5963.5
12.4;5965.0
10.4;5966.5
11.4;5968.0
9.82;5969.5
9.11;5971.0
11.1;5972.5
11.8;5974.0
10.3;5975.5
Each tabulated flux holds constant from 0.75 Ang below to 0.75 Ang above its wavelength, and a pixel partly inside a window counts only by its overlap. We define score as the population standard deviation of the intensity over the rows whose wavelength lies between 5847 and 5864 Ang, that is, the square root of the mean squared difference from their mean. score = 1.7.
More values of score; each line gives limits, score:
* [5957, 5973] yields 1.8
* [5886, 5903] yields 0.9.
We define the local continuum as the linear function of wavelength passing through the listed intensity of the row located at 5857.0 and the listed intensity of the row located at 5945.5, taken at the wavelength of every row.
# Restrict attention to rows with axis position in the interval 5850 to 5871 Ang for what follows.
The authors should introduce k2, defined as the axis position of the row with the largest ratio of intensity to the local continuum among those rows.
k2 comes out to 5870.5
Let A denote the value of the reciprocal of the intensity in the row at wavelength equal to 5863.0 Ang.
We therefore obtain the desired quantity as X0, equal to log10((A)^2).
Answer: -2.00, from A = 0.100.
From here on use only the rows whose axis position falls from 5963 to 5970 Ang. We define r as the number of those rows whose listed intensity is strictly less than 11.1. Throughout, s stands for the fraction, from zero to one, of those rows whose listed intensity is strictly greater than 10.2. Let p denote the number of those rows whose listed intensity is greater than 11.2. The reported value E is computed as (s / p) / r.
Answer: 0.100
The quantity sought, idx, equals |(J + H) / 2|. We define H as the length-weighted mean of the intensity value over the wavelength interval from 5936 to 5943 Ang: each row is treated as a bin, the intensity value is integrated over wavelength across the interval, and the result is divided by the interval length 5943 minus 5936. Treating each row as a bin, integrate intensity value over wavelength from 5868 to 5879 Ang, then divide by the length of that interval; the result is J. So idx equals 10.8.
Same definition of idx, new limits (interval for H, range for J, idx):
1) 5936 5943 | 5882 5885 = 10.2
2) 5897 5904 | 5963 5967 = 10.6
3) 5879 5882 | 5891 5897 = 9.6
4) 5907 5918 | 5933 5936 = 10.5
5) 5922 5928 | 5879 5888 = 9.0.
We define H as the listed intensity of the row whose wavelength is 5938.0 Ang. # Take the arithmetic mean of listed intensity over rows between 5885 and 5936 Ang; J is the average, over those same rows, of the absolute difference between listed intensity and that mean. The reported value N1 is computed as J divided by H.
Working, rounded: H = 10.5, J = 1.13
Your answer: 0.11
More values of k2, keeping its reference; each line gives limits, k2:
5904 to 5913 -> 5912.5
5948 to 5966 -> 5957.5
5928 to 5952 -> 5932.0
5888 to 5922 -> 5900.5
